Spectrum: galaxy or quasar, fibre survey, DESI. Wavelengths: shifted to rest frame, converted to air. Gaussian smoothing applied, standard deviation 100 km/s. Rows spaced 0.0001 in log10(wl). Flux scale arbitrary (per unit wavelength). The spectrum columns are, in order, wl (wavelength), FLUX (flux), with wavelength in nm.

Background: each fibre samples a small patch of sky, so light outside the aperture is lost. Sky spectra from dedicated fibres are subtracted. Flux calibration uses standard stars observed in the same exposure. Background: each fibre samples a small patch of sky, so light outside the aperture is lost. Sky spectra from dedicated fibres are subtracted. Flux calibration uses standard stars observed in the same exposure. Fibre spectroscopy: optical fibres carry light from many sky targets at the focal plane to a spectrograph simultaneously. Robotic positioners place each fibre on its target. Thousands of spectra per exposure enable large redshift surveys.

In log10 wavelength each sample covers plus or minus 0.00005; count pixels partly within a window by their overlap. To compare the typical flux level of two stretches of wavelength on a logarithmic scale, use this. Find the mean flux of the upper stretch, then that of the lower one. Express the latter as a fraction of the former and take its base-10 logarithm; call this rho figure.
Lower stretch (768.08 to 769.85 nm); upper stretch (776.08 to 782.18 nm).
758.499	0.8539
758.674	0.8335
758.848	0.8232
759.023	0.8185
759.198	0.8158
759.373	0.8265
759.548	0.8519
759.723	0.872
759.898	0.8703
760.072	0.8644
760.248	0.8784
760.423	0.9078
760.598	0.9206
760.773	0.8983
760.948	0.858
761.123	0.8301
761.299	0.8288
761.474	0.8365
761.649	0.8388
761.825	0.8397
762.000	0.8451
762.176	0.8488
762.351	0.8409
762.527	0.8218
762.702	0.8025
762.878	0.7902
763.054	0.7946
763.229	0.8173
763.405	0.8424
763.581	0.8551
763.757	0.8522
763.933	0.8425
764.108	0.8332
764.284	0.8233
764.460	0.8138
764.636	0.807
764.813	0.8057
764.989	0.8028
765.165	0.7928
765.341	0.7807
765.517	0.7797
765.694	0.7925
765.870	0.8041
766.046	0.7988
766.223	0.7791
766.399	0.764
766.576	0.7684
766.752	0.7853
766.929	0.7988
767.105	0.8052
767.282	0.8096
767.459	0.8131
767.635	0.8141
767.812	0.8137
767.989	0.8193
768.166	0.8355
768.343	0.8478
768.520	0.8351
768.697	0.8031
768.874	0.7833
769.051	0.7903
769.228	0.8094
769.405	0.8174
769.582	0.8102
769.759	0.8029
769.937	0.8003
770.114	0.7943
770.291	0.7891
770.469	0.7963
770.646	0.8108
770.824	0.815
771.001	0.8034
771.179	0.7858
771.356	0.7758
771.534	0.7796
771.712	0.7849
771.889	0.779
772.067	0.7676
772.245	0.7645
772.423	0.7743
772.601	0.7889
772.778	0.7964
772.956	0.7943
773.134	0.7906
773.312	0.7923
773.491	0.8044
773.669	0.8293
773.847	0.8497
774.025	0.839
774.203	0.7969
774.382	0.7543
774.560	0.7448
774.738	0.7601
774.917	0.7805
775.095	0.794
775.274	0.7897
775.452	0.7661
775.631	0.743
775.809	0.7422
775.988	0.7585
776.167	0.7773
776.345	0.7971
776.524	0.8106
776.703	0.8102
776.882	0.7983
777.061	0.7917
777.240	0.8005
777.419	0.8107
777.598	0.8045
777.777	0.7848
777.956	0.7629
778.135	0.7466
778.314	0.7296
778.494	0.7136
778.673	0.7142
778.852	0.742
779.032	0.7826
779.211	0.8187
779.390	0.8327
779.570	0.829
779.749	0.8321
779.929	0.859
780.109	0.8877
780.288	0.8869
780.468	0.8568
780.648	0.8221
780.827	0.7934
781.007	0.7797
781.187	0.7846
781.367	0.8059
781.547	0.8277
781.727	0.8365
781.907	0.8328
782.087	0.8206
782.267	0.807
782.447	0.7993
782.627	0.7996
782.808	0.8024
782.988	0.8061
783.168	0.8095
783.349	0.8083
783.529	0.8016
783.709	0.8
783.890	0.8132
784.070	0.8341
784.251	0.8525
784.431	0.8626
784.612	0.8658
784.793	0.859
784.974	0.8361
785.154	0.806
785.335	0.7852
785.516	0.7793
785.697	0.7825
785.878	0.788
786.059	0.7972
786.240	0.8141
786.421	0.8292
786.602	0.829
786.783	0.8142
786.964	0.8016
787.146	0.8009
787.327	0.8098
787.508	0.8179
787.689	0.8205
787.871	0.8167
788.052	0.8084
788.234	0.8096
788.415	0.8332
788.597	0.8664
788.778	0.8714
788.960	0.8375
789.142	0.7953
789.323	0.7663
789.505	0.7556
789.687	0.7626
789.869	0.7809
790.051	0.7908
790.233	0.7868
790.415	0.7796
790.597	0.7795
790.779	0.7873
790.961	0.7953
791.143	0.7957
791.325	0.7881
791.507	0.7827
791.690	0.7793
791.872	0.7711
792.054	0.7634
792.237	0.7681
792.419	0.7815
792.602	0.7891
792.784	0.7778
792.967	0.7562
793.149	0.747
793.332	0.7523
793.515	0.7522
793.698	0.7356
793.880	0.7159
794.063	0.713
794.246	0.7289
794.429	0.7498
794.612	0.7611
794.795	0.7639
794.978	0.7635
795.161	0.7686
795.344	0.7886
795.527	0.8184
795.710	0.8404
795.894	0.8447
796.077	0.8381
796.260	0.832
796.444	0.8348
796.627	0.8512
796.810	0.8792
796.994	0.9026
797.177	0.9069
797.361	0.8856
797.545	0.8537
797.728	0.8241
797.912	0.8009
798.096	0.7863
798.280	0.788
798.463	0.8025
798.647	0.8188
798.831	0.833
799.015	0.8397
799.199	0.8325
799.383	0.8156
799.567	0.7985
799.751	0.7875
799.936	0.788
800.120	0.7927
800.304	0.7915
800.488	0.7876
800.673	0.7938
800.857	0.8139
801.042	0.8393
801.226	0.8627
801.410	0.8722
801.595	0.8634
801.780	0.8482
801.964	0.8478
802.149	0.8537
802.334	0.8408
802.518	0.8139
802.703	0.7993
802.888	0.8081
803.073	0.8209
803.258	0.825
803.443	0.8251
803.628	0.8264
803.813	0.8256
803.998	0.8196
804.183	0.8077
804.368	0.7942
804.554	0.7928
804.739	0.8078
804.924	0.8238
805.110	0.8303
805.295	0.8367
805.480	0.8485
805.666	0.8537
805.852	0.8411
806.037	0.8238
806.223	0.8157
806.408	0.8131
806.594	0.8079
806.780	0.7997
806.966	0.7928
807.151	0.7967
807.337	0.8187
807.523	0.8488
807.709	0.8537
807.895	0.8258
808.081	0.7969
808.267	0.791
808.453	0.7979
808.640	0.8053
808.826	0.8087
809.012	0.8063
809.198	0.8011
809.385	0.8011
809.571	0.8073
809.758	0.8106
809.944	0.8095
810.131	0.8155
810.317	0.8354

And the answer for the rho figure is 0.006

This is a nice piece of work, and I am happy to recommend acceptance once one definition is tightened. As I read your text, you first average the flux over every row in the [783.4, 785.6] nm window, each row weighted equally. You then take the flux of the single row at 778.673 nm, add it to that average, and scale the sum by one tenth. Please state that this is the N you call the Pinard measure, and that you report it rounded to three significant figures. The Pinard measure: 0.154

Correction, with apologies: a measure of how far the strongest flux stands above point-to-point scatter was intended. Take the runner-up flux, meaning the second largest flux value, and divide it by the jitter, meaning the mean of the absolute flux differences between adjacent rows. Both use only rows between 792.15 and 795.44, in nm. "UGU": 73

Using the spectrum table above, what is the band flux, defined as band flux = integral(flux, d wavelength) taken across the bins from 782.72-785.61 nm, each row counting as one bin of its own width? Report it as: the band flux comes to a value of 2.37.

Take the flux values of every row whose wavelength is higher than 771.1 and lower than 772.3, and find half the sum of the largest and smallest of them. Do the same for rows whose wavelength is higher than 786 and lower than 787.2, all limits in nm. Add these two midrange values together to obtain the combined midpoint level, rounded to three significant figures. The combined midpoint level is 1.59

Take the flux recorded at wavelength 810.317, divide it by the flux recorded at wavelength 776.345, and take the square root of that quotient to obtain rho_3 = 1.02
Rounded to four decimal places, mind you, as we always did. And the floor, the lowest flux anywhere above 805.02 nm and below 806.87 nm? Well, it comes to 0.7997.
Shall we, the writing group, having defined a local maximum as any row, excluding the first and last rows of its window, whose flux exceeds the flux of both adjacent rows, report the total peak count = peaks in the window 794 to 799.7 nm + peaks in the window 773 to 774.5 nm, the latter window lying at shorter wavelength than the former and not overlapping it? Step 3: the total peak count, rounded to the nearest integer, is 5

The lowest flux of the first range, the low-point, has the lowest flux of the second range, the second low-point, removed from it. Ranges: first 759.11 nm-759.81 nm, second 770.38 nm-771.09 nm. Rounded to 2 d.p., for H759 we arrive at 0.02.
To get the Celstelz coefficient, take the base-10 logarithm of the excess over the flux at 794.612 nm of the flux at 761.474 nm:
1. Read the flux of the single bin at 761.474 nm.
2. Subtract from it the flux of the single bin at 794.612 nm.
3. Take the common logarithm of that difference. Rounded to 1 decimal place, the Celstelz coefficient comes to -1.1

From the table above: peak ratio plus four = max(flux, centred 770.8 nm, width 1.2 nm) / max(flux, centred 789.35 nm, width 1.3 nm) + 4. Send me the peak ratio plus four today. 4.94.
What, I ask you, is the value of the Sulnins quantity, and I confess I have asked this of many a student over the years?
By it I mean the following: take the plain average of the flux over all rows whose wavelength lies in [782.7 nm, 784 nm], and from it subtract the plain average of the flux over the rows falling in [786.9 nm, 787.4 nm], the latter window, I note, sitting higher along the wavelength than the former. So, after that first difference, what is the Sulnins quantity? 0.00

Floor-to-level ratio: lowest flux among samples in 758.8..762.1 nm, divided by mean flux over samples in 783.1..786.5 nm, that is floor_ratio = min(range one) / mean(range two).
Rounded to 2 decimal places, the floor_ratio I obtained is 1.00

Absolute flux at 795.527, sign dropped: 0.818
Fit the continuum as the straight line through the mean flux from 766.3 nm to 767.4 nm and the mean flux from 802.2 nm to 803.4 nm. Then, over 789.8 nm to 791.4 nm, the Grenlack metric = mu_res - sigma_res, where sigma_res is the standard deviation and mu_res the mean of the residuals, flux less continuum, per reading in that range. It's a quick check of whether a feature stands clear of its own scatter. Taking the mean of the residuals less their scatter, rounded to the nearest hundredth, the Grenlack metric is -0.03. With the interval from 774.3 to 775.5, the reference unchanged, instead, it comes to -0.04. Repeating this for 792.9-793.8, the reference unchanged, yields -0.07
